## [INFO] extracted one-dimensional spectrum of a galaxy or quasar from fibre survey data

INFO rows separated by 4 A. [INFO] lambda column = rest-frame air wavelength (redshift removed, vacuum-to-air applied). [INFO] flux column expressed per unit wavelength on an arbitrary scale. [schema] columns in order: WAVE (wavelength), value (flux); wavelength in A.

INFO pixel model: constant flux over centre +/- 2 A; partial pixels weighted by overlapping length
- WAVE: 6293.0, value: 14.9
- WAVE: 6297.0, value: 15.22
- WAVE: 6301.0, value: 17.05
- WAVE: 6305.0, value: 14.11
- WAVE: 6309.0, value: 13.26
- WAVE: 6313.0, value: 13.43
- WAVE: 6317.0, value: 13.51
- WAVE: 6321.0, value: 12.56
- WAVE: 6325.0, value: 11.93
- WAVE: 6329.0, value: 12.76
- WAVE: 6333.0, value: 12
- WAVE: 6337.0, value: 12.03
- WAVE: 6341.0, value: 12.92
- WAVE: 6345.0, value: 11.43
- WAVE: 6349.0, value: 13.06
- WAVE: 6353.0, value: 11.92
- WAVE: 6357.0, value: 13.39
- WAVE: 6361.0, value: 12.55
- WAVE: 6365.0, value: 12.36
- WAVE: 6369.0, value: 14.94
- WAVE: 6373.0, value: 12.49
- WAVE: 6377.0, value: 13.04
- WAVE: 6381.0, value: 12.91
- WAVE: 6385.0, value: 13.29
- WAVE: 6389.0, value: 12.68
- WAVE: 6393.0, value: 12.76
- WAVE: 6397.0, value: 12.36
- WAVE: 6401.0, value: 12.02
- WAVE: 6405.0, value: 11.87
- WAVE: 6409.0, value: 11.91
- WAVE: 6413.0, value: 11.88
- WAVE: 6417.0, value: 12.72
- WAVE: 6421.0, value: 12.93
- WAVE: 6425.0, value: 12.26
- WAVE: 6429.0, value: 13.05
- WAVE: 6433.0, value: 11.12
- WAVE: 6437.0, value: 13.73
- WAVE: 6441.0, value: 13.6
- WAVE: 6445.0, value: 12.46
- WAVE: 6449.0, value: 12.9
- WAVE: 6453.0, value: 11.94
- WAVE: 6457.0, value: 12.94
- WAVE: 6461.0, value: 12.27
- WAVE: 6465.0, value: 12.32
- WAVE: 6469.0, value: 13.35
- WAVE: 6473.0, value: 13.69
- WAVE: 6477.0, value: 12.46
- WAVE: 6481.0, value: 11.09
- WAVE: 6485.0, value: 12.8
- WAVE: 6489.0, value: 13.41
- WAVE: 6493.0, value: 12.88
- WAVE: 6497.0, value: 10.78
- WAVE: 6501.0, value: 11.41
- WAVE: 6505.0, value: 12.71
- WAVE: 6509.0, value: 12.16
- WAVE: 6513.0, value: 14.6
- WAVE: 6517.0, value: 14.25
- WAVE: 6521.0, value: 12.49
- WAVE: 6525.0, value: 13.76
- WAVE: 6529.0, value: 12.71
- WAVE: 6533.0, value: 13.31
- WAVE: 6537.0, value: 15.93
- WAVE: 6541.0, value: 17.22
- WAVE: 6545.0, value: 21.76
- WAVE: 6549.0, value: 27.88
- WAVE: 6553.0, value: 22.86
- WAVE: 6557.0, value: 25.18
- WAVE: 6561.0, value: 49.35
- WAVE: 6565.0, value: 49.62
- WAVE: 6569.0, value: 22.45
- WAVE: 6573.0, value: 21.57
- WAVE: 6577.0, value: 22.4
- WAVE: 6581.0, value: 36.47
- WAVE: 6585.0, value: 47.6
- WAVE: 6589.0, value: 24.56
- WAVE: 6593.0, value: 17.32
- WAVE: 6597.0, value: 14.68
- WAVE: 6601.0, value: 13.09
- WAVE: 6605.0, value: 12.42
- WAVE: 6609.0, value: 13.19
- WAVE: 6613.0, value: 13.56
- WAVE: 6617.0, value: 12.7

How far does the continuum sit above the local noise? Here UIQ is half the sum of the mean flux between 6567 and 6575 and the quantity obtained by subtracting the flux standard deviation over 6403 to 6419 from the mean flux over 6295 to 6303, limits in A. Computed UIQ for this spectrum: 18.9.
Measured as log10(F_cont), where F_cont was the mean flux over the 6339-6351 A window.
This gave 1.10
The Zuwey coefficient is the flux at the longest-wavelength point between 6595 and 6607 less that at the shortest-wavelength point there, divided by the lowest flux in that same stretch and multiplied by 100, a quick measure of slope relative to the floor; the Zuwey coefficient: -18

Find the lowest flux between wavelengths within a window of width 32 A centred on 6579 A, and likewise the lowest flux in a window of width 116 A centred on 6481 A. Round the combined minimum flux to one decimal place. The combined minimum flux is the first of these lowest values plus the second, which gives 28.1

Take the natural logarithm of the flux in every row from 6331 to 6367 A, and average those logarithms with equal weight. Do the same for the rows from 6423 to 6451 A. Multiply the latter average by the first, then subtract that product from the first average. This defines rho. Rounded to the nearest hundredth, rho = -3.88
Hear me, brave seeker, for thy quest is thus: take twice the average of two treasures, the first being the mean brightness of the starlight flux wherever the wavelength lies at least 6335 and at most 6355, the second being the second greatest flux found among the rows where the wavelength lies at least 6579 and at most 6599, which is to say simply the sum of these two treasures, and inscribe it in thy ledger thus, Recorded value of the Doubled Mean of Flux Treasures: 49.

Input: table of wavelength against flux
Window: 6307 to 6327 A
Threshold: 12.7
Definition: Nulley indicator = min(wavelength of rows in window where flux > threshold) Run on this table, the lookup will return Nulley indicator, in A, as 6309.0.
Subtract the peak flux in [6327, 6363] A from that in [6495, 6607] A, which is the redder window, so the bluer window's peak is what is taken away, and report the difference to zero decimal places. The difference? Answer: 36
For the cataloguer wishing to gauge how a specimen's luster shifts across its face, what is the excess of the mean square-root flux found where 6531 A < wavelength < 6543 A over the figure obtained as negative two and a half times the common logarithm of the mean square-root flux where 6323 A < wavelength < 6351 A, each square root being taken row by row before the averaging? 5.3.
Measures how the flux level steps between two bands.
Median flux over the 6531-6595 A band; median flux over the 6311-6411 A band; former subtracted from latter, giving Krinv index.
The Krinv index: -10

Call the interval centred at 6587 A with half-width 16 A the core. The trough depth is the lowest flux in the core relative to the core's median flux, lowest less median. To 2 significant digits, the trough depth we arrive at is -8.9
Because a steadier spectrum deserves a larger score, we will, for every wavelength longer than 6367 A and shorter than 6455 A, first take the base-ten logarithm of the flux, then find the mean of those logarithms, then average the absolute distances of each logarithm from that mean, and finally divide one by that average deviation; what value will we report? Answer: 50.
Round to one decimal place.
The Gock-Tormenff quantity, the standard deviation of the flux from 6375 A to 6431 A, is 0.5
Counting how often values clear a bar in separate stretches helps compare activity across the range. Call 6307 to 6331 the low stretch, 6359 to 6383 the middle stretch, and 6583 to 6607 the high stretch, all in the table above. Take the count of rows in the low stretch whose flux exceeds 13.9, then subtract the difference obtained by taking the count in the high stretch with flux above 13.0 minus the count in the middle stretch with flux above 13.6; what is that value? -4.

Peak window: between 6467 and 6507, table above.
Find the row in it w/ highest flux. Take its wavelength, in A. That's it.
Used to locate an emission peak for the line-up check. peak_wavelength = 6473.0 A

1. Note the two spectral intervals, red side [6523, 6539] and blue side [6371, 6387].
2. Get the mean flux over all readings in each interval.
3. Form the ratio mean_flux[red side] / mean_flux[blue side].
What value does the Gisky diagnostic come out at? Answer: 1.1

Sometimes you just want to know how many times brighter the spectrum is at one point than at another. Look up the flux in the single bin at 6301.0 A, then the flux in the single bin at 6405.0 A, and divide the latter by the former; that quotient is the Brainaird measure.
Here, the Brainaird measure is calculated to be 0.70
